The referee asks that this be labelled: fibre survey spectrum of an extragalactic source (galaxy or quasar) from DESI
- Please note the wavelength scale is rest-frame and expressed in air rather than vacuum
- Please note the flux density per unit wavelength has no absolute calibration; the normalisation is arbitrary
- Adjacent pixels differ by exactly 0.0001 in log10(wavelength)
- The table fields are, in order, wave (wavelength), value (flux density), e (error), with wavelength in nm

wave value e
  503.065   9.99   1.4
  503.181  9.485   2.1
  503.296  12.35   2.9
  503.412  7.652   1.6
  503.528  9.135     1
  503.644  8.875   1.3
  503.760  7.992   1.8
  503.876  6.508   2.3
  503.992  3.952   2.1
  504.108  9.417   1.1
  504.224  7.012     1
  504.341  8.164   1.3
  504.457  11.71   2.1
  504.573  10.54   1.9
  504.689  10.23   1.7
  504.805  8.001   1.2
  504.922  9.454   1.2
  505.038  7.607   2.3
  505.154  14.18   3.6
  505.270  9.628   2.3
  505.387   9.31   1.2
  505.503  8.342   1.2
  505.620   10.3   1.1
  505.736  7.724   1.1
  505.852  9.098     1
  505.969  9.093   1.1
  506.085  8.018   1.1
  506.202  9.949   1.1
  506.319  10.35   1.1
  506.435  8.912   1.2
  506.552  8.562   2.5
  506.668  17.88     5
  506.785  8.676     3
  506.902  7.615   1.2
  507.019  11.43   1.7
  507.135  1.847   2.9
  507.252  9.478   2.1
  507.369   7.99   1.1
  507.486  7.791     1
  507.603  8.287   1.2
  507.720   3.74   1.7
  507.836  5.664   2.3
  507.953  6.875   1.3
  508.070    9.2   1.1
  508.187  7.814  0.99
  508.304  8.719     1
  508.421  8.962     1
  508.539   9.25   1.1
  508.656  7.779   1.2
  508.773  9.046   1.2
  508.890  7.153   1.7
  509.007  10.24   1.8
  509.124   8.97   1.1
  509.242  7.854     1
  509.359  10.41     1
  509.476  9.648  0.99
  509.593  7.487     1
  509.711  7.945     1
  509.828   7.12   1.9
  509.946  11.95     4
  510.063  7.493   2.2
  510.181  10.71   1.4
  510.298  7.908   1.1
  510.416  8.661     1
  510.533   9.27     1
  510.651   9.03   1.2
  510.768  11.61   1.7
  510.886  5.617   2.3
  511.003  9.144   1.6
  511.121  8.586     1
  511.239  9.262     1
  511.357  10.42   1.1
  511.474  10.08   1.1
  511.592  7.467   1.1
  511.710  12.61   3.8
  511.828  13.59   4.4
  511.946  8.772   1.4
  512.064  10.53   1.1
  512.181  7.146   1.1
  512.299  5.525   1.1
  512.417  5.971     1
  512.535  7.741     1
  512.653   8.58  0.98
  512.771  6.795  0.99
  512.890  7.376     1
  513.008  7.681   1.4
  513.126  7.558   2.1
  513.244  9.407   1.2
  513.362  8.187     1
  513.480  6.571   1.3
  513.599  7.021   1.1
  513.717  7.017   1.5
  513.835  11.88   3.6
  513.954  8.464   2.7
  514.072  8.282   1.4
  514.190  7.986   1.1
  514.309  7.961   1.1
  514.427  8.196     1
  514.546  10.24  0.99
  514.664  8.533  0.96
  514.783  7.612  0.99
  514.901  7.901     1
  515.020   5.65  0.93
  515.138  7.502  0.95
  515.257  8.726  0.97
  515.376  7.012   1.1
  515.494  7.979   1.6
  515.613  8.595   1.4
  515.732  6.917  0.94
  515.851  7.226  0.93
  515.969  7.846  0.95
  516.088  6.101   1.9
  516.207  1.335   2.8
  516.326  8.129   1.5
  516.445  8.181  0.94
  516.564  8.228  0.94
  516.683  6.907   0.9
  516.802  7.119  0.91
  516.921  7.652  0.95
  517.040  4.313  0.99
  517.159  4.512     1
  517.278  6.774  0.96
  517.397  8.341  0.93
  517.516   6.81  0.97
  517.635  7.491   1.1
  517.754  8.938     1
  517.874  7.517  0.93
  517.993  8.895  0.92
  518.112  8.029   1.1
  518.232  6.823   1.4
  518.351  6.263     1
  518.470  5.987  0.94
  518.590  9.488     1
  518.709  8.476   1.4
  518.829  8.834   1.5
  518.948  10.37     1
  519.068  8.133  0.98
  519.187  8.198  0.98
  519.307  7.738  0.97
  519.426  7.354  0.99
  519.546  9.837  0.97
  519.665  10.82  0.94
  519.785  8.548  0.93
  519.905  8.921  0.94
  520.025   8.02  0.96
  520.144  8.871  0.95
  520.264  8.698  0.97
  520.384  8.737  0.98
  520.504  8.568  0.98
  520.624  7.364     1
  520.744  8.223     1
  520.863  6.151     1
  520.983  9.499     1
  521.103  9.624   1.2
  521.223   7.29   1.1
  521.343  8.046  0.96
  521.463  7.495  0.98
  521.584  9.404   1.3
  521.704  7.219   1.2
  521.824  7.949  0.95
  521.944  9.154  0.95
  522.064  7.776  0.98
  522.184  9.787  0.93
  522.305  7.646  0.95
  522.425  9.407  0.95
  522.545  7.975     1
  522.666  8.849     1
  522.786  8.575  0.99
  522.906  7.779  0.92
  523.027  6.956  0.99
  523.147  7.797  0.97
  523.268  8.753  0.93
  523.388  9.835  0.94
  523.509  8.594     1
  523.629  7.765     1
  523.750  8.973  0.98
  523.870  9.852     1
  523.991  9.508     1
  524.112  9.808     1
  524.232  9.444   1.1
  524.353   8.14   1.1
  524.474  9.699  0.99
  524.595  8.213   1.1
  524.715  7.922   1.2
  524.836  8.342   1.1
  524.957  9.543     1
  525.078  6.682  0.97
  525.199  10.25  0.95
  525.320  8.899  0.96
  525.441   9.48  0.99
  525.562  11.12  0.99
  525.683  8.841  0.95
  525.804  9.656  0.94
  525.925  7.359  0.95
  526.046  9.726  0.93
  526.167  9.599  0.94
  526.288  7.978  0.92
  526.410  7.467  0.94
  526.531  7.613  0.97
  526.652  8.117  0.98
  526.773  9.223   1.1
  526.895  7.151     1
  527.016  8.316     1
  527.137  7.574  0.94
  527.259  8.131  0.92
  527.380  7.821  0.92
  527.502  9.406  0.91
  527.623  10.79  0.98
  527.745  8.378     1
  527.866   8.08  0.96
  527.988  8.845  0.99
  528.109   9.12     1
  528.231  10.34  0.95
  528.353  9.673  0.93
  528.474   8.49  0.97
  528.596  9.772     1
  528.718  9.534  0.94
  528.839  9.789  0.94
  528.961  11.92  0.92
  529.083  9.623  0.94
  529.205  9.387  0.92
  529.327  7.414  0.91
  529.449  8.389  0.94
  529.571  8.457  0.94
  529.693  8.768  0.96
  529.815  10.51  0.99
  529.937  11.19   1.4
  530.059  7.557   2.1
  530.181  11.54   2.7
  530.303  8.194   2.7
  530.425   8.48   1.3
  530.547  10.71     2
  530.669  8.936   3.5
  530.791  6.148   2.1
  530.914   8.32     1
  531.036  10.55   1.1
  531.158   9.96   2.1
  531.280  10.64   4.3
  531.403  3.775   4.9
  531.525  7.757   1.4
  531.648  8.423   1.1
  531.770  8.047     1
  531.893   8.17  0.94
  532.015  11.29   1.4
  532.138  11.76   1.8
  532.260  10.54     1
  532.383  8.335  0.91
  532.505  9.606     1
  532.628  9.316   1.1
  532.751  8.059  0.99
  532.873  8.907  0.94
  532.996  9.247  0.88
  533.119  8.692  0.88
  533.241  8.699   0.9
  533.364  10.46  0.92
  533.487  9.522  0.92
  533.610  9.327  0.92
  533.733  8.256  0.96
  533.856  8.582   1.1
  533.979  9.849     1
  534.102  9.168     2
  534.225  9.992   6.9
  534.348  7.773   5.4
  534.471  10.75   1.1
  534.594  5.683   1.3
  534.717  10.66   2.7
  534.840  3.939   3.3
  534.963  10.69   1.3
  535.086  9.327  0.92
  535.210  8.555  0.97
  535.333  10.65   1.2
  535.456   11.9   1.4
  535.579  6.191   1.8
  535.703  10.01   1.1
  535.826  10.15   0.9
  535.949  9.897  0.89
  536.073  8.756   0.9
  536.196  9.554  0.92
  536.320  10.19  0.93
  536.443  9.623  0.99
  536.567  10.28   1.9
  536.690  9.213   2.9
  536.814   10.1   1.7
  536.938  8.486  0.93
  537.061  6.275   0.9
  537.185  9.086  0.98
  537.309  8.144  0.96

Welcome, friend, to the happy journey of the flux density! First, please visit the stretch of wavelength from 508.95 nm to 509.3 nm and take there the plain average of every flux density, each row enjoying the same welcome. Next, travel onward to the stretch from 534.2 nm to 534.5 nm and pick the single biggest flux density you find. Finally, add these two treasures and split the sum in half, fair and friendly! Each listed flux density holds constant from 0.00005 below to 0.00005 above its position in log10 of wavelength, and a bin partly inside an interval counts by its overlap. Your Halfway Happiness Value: 9.9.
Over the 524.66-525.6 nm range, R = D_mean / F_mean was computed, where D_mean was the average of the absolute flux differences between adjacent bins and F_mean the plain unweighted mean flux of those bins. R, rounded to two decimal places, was 0.18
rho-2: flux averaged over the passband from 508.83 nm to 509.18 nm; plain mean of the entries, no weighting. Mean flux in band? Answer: 8.8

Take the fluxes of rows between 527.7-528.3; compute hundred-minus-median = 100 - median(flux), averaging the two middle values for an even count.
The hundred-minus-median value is 91.2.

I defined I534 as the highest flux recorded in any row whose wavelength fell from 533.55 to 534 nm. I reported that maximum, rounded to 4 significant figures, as 9.849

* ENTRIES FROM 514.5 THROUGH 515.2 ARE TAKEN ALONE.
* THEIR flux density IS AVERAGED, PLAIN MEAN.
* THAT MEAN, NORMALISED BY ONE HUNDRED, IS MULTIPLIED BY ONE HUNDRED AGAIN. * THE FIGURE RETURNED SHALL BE 7.9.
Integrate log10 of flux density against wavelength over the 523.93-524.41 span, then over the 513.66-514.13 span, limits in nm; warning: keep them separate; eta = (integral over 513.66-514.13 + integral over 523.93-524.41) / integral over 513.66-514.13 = 2.04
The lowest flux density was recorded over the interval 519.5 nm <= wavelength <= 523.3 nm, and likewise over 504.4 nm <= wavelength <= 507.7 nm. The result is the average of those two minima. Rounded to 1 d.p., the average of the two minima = 4.0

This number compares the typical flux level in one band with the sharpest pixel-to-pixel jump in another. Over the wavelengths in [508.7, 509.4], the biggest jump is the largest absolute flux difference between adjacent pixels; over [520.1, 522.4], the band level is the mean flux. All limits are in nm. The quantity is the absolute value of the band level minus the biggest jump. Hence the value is 5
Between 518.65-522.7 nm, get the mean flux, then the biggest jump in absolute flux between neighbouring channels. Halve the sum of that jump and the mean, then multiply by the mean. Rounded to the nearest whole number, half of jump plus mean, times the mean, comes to 50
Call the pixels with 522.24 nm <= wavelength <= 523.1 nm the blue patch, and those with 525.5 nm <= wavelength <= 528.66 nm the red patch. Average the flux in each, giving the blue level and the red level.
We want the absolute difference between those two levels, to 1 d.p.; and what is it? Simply 0.6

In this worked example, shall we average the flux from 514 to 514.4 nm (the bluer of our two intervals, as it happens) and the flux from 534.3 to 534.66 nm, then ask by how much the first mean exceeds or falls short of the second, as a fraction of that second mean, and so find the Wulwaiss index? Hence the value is 0.00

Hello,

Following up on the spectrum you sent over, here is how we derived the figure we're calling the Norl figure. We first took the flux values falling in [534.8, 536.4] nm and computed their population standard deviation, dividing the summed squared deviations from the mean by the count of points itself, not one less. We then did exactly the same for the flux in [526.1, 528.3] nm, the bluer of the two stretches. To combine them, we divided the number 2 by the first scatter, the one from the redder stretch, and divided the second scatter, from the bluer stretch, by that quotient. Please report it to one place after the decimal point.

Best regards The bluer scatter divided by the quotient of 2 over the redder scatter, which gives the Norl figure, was 1.0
